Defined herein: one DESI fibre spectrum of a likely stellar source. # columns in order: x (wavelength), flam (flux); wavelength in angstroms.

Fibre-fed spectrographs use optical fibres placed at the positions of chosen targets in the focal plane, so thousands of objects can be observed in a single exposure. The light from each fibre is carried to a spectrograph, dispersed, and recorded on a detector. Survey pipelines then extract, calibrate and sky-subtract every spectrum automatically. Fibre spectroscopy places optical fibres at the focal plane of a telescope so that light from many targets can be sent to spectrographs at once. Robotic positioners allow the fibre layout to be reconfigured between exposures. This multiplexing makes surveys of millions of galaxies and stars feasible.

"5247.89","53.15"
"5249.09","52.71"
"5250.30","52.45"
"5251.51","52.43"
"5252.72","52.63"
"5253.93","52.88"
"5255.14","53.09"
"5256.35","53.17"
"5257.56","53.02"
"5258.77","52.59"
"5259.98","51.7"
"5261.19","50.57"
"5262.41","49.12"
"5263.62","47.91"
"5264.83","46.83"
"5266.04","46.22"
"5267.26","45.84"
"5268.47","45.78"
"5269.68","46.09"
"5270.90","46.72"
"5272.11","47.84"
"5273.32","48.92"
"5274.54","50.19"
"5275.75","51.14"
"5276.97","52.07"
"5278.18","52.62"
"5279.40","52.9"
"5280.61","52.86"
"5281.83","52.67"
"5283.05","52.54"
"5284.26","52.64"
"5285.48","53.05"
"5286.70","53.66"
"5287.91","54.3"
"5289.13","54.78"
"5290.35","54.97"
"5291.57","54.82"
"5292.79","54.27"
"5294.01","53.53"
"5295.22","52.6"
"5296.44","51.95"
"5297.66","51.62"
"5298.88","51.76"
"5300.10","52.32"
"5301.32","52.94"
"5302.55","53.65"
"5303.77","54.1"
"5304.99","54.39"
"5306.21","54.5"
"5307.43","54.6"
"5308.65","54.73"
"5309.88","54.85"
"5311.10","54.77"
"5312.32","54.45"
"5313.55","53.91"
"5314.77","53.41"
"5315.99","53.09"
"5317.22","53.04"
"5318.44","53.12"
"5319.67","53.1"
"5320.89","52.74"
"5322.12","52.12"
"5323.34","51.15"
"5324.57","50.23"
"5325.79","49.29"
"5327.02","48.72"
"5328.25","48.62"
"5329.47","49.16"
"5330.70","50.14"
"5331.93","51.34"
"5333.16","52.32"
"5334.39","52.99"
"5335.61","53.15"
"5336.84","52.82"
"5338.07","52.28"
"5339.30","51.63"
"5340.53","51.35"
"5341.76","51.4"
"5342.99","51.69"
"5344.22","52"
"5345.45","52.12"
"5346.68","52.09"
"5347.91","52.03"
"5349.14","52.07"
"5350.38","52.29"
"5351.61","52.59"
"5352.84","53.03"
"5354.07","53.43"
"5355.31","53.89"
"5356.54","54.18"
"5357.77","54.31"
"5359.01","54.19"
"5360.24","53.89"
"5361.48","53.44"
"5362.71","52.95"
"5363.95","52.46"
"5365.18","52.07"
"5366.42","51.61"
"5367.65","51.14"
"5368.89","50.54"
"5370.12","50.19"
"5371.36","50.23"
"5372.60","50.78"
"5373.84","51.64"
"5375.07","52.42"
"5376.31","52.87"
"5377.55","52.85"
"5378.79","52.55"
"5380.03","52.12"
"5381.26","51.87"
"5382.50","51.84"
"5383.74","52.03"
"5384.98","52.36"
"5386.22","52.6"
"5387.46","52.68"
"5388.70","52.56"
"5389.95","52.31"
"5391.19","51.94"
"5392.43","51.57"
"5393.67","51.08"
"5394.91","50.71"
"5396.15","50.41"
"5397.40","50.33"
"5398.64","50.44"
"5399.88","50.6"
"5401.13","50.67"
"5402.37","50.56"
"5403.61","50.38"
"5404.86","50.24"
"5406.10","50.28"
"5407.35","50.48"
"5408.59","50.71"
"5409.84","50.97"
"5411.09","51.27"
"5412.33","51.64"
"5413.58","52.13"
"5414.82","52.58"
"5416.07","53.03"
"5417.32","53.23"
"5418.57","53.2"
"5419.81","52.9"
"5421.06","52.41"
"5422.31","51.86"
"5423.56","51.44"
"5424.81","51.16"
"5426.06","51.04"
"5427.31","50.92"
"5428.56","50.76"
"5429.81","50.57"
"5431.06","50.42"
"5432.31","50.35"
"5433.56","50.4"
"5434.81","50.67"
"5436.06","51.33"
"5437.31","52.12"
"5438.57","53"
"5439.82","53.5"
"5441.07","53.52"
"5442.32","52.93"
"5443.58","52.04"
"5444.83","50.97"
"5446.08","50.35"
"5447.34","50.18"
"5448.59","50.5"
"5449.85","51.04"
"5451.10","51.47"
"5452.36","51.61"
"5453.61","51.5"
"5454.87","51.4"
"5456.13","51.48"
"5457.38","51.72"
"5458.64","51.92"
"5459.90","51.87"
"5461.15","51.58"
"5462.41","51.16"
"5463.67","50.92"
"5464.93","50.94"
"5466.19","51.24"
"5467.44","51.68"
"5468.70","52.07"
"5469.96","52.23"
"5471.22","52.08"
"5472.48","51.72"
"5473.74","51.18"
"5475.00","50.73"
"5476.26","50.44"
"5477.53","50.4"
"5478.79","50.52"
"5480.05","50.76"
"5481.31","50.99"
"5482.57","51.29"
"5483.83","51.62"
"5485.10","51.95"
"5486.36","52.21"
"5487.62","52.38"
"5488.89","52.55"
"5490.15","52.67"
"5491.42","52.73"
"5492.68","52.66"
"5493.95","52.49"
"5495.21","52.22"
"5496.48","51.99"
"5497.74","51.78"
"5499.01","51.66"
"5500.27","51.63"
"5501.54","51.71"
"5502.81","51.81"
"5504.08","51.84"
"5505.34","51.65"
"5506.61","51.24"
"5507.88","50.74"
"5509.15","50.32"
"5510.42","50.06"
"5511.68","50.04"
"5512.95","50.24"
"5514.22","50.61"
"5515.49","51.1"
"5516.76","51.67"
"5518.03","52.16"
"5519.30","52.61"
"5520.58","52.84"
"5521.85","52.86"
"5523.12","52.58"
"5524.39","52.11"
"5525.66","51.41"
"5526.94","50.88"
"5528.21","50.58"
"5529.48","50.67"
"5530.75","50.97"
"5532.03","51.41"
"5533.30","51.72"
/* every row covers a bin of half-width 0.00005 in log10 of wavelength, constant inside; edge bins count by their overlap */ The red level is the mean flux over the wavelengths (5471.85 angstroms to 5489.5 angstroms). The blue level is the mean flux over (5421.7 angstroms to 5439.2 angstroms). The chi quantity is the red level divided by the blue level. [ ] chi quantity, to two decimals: 1.00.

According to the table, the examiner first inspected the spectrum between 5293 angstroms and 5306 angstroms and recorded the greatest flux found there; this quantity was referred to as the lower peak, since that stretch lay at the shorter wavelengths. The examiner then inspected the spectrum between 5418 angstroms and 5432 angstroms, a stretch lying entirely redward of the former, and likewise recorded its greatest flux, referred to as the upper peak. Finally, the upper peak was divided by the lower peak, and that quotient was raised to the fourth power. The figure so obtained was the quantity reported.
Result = 0.92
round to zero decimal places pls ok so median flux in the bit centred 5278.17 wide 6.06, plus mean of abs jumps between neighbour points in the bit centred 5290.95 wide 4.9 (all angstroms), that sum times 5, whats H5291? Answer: 265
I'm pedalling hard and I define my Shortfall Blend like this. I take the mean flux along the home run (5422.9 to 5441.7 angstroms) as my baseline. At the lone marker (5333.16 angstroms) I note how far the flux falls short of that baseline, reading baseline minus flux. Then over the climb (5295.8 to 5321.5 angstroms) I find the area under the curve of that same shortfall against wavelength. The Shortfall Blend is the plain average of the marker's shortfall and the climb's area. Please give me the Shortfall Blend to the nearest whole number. -27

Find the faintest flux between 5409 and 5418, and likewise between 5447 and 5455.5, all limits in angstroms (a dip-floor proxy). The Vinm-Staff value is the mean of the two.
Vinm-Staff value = 50.6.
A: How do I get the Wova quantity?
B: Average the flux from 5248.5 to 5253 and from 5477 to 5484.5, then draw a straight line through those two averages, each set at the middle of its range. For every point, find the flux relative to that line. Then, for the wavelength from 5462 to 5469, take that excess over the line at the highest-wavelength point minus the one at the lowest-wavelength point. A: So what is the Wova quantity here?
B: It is 1.0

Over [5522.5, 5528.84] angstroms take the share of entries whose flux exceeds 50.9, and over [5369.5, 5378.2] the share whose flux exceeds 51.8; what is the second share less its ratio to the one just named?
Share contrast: -0.29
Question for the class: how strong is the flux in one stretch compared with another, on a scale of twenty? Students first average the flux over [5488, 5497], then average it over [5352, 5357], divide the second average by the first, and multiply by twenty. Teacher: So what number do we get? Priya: 20.4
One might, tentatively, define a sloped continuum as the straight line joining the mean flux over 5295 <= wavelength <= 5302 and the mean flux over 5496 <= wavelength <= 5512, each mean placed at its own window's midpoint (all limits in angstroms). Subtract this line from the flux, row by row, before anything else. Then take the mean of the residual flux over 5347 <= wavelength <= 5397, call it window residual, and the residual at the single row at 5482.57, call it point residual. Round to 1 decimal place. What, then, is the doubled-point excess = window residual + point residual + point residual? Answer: 0.2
